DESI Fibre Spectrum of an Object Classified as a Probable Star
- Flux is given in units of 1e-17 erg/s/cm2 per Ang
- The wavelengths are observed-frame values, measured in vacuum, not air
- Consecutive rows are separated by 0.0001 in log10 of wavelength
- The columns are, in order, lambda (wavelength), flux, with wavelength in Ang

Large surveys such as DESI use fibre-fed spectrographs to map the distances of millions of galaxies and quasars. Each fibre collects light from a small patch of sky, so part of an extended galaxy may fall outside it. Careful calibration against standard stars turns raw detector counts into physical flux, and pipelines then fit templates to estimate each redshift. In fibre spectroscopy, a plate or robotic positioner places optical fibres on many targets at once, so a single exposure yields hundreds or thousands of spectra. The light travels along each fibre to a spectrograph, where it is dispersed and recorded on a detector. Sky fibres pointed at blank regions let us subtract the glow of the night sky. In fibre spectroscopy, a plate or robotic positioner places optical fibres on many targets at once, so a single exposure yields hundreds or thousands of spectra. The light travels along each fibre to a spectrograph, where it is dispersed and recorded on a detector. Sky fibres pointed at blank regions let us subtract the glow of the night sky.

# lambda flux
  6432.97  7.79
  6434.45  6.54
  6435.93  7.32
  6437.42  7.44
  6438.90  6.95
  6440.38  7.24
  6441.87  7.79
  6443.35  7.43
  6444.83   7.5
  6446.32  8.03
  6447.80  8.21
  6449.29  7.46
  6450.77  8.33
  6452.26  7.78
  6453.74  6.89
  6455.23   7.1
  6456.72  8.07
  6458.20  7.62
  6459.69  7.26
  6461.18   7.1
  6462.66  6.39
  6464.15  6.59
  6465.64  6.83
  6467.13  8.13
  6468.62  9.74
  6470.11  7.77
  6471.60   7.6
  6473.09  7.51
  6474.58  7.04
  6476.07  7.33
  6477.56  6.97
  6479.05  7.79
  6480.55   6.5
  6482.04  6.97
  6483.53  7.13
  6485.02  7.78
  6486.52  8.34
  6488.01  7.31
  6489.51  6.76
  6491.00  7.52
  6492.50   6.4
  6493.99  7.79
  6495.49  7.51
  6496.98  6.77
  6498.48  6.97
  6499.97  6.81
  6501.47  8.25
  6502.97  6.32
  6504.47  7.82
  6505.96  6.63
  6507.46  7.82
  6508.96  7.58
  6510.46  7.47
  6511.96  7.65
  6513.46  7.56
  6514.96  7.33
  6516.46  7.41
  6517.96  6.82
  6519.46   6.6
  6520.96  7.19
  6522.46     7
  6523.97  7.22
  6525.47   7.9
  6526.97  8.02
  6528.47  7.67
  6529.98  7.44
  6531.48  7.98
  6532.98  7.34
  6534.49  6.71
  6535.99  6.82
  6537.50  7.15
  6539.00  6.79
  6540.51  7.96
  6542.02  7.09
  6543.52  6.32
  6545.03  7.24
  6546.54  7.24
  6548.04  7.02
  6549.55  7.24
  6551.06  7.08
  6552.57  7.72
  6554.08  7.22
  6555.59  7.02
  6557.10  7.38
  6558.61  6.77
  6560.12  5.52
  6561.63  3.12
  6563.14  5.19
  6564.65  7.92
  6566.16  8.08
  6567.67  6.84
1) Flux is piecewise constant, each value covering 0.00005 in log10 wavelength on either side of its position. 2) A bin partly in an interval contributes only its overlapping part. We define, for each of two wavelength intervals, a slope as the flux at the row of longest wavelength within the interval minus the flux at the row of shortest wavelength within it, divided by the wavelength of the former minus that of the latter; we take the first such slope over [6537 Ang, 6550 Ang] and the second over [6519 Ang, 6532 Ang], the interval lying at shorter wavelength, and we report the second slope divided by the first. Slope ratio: 15.4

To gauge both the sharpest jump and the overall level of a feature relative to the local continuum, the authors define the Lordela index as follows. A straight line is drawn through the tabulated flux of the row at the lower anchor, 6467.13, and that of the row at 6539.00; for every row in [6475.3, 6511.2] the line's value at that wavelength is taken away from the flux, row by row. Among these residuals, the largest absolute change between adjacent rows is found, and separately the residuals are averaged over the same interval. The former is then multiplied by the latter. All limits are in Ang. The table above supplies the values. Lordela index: -0.7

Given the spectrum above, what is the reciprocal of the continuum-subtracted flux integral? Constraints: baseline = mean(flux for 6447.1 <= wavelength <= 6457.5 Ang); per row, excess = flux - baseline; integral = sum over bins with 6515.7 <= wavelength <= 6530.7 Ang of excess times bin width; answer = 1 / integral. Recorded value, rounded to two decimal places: -0.18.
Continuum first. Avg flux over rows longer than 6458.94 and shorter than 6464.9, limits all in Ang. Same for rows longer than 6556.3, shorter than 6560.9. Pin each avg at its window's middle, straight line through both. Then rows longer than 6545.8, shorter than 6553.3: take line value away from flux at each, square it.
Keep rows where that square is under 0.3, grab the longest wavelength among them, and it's 6551.06 Ang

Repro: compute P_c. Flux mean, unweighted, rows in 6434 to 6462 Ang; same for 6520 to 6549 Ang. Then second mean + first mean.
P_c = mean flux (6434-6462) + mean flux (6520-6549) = 14.75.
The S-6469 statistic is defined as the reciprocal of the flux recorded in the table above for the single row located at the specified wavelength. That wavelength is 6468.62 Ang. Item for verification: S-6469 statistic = 0.103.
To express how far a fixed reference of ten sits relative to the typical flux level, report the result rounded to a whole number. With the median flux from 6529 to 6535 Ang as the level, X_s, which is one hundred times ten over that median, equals 135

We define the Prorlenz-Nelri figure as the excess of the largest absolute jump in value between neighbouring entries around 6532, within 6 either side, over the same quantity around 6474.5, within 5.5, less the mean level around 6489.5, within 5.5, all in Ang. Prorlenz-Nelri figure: -7.6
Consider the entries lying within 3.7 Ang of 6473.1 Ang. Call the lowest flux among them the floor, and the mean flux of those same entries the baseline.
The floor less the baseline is -0.41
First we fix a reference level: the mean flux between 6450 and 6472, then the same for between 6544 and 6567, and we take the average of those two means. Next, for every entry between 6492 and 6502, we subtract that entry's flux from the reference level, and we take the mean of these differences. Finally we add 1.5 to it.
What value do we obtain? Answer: 1.45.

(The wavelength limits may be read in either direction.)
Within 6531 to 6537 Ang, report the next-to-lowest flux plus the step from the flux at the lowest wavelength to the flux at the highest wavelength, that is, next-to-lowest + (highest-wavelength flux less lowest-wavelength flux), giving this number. 5.7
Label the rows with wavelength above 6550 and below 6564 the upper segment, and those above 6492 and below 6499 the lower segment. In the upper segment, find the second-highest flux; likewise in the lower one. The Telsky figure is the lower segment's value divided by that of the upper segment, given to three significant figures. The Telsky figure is 1.02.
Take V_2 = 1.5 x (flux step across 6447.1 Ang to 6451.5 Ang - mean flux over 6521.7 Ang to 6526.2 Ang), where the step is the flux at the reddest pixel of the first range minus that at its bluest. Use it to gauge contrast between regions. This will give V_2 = -10.9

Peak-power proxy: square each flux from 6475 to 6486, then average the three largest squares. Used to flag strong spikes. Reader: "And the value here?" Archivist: 58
